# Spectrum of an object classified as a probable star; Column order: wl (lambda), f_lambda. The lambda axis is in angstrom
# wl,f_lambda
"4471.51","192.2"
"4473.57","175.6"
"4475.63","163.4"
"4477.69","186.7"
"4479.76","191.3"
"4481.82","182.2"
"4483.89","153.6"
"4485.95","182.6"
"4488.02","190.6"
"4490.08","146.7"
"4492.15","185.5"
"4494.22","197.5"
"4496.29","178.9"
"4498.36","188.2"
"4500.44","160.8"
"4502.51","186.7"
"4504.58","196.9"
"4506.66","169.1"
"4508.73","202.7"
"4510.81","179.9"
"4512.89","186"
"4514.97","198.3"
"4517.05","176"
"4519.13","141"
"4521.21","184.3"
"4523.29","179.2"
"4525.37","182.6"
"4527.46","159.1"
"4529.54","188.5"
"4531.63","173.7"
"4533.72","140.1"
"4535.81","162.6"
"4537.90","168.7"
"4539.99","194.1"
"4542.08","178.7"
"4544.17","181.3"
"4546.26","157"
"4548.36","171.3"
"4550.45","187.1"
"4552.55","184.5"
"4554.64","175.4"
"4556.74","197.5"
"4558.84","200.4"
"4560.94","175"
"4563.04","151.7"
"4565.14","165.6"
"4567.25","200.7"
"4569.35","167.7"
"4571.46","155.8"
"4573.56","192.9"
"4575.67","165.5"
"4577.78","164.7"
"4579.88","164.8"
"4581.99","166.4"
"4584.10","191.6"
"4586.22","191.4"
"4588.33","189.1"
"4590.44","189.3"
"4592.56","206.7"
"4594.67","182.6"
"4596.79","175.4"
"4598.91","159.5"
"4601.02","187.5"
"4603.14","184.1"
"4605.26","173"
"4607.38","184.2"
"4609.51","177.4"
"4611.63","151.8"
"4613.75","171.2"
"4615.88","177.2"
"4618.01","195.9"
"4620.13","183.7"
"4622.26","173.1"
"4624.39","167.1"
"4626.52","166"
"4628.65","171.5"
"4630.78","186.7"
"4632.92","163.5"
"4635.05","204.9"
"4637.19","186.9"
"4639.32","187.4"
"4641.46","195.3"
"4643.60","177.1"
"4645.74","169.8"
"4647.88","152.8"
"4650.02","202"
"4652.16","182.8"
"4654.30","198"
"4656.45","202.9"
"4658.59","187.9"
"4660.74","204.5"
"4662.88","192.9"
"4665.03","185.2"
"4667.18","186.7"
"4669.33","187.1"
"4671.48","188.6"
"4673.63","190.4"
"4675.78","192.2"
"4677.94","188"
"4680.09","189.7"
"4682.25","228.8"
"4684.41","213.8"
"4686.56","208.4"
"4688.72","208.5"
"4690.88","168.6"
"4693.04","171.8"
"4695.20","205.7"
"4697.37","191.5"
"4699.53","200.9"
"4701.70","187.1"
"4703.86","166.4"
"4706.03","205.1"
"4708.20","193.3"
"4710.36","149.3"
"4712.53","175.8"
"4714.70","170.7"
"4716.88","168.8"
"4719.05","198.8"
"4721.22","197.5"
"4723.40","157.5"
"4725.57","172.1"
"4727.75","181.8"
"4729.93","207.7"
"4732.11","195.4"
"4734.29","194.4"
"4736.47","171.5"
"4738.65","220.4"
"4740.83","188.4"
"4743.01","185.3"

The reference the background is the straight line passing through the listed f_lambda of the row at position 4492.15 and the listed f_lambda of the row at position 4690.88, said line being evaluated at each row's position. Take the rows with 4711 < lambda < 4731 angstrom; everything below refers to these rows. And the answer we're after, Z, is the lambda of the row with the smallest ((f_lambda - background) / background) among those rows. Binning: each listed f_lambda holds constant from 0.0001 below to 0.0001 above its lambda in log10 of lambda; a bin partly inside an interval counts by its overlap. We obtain 4723.40 angstrom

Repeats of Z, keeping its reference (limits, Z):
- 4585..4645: 4611.63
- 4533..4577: 4533.72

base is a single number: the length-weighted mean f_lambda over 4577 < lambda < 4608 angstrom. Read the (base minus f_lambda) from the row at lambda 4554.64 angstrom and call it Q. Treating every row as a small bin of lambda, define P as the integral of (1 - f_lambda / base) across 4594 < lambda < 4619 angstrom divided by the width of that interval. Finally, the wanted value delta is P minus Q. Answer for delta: -5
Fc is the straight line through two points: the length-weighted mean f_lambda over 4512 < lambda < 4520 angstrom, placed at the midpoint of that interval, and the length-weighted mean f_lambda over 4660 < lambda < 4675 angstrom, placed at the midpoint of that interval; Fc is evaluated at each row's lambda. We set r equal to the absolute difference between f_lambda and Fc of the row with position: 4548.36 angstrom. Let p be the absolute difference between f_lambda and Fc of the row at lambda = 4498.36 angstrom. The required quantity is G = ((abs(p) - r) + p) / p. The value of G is 1.5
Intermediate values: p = 14.1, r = 8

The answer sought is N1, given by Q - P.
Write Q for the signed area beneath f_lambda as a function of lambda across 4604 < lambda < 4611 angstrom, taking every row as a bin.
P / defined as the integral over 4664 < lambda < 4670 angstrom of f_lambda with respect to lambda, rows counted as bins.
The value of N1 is 119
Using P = 1117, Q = 1237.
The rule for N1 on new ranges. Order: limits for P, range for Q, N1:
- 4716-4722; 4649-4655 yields 32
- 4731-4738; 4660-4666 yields -161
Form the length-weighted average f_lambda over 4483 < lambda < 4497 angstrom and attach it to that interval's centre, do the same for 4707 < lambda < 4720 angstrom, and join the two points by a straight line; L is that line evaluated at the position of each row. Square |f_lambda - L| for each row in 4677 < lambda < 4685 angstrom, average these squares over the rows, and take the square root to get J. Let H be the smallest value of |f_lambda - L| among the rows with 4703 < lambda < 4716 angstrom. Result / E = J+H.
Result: 34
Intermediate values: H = 0.4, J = 33.5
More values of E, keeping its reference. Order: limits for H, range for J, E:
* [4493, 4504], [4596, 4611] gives 11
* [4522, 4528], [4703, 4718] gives 20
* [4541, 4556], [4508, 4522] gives 20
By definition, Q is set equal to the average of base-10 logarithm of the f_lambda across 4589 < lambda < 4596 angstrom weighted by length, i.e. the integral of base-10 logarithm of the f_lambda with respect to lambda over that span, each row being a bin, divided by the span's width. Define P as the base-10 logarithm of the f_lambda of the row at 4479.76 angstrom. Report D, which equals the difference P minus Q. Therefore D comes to -0.001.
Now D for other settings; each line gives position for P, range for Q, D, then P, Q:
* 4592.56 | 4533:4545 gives 0.083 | 2.32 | 2.23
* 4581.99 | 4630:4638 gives -0.043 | 2.22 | 2.26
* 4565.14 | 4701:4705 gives -0.027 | 2.22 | 2.25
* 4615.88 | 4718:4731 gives -0.018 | 2.25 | 2.27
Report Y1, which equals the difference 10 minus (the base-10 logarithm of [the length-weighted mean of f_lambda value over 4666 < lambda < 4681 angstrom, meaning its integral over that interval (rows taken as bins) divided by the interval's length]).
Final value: 7.72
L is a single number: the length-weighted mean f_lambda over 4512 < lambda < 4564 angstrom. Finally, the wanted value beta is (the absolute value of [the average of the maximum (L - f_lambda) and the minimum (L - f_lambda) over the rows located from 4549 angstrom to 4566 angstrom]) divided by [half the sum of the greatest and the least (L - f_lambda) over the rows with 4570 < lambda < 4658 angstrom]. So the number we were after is -0.1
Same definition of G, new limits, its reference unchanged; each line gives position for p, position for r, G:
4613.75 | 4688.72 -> 0.9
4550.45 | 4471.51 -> -0.6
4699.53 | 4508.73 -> -1.8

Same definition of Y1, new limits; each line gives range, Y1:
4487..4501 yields 7.75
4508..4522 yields 7.74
